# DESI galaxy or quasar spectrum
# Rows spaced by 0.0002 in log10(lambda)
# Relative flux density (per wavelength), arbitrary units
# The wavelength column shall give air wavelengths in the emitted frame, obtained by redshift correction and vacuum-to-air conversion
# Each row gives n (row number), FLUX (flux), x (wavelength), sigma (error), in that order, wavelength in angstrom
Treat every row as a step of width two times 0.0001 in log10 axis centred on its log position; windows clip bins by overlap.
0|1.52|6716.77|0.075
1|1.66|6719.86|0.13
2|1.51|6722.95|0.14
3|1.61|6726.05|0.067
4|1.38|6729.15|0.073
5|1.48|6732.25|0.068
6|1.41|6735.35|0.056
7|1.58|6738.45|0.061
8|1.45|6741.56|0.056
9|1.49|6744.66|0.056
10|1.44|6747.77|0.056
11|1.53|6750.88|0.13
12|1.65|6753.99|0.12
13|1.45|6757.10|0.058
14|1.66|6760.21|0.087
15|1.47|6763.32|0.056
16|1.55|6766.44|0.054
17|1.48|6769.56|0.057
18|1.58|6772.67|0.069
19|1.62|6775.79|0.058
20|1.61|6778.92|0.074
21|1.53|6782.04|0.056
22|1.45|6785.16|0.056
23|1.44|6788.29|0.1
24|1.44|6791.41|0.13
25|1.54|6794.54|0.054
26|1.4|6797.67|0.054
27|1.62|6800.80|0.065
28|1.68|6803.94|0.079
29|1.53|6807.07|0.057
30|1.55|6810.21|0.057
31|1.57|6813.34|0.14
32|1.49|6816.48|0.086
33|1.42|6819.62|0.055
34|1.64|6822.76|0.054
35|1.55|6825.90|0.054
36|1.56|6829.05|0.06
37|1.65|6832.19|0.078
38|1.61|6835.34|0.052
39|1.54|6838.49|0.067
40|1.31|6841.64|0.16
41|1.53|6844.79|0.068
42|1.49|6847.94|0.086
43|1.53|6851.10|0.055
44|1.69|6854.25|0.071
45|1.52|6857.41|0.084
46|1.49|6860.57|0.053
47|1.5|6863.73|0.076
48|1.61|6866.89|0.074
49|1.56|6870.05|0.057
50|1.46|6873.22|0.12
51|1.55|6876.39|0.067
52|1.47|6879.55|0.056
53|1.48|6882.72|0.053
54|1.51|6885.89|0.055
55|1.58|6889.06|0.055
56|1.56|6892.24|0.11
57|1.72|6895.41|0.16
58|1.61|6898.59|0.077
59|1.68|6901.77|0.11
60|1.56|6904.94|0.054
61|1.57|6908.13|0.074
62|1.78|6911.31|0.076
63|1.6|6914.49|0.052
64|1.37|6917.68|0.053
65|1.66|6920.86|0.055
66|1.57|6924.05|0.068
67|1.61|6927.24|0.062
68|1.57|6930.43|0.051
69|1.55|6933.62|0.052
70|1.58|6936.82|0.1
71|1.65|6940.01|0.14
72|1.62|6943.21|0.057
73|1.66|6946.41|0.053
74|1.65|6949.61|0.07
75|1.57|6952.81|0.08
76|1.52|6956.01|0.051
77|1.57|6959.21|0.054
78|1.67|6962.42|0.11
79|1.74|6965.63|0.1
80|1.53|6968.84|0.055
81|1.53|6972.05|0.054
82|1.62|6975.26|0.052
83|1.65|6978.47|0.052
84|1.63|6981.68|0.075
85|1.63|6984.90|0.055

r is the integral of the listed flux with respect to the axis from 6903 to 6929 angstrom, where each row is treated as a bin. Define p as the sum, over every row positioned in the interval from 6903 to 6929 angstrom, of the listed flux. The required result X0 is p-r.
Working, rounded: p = 12.7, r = 41.4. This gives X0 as -28.7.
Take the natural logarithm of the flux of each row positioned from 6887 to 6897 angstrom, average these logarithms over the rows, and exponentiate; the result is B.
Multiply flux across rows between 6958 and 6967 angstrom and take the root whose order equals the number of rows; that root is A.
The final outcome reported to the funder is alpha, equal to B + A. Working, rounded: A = 1.66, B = 1.62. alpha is 3.28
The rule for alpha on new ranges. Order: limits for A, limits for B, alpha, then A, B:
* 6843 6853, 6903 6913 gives 3.15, 1.52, 1.63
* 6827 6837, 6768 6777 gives 3.17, 1.61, 1.56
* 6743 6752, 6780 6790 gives 2.96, 1.49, 1.47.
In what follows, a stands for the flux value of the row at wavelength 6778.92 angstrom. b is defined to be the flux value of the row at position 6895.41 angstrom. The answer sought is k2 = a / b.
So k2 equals 0.94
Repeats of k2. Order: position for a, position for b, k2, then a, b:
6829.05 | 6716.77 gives 1.03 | 1.56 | 1.52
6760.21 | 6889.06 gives 1.05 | 1.66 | 1.58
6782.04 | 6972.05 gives 1.00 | 1.53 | 1.53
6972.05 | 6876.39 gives 0.99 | 1.53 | 1.55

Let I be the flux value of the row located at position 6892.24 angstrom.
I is 1.56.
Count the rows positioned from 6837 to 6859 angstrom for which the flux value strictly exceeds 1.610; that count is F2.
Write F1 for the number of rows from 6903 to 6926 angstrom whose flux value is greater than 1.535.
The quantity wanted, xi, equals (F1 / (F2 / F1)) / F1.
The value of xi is 6.0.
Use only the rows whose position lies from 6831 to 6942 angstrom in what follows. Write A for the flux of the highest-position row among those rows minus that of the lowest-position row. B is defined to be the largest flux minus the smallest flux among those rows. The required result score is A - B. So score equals -0.47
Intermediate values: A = 0.00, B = 0.470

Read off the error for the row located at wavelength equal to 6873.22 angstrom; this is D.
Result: 0.120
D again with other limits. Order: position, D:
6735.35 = 0.056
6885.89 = 0.055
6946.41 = 0.053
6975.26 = 0.052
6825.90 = 0.054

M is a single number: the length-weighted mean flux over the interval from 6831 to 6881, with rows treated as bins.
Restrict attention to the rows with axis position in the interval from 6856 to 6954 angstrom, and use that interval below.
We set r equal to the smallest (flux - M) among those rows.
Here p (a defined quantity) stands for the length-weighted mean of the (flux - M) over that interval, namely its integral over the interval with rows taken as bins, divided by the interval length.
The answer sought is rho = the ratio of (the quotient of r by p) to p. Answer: -77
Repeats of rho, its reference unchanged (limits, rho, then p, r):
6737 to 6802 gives -1670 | -0.009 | -0.13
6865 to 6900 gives -127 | 0.024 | -0.07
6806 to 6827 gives -5555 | 0.004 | -0.11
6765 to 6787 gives -458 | 0.013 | -0.08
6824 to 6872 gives -1630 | 0.012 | -0.22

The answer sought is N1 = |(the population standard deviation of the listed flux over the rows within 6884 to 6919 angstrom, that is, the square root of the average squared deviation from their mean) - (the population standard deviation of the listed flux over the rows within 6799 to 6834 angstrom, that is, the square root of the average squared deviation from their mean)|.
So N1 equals 0.032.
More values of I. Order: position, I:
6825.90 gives 1.55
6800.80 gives 1.62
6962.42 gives 1.67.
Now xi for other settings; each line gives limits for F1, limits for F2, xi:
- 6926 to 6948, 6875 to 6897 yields 7.0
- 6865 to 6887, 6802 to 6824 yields 1.5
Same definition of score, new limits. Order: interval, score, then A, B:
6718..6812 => -0.41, -0.11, 0.300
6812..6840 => -0.26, -0.03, 0.230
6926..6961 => -0.18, -0.04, 0.140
